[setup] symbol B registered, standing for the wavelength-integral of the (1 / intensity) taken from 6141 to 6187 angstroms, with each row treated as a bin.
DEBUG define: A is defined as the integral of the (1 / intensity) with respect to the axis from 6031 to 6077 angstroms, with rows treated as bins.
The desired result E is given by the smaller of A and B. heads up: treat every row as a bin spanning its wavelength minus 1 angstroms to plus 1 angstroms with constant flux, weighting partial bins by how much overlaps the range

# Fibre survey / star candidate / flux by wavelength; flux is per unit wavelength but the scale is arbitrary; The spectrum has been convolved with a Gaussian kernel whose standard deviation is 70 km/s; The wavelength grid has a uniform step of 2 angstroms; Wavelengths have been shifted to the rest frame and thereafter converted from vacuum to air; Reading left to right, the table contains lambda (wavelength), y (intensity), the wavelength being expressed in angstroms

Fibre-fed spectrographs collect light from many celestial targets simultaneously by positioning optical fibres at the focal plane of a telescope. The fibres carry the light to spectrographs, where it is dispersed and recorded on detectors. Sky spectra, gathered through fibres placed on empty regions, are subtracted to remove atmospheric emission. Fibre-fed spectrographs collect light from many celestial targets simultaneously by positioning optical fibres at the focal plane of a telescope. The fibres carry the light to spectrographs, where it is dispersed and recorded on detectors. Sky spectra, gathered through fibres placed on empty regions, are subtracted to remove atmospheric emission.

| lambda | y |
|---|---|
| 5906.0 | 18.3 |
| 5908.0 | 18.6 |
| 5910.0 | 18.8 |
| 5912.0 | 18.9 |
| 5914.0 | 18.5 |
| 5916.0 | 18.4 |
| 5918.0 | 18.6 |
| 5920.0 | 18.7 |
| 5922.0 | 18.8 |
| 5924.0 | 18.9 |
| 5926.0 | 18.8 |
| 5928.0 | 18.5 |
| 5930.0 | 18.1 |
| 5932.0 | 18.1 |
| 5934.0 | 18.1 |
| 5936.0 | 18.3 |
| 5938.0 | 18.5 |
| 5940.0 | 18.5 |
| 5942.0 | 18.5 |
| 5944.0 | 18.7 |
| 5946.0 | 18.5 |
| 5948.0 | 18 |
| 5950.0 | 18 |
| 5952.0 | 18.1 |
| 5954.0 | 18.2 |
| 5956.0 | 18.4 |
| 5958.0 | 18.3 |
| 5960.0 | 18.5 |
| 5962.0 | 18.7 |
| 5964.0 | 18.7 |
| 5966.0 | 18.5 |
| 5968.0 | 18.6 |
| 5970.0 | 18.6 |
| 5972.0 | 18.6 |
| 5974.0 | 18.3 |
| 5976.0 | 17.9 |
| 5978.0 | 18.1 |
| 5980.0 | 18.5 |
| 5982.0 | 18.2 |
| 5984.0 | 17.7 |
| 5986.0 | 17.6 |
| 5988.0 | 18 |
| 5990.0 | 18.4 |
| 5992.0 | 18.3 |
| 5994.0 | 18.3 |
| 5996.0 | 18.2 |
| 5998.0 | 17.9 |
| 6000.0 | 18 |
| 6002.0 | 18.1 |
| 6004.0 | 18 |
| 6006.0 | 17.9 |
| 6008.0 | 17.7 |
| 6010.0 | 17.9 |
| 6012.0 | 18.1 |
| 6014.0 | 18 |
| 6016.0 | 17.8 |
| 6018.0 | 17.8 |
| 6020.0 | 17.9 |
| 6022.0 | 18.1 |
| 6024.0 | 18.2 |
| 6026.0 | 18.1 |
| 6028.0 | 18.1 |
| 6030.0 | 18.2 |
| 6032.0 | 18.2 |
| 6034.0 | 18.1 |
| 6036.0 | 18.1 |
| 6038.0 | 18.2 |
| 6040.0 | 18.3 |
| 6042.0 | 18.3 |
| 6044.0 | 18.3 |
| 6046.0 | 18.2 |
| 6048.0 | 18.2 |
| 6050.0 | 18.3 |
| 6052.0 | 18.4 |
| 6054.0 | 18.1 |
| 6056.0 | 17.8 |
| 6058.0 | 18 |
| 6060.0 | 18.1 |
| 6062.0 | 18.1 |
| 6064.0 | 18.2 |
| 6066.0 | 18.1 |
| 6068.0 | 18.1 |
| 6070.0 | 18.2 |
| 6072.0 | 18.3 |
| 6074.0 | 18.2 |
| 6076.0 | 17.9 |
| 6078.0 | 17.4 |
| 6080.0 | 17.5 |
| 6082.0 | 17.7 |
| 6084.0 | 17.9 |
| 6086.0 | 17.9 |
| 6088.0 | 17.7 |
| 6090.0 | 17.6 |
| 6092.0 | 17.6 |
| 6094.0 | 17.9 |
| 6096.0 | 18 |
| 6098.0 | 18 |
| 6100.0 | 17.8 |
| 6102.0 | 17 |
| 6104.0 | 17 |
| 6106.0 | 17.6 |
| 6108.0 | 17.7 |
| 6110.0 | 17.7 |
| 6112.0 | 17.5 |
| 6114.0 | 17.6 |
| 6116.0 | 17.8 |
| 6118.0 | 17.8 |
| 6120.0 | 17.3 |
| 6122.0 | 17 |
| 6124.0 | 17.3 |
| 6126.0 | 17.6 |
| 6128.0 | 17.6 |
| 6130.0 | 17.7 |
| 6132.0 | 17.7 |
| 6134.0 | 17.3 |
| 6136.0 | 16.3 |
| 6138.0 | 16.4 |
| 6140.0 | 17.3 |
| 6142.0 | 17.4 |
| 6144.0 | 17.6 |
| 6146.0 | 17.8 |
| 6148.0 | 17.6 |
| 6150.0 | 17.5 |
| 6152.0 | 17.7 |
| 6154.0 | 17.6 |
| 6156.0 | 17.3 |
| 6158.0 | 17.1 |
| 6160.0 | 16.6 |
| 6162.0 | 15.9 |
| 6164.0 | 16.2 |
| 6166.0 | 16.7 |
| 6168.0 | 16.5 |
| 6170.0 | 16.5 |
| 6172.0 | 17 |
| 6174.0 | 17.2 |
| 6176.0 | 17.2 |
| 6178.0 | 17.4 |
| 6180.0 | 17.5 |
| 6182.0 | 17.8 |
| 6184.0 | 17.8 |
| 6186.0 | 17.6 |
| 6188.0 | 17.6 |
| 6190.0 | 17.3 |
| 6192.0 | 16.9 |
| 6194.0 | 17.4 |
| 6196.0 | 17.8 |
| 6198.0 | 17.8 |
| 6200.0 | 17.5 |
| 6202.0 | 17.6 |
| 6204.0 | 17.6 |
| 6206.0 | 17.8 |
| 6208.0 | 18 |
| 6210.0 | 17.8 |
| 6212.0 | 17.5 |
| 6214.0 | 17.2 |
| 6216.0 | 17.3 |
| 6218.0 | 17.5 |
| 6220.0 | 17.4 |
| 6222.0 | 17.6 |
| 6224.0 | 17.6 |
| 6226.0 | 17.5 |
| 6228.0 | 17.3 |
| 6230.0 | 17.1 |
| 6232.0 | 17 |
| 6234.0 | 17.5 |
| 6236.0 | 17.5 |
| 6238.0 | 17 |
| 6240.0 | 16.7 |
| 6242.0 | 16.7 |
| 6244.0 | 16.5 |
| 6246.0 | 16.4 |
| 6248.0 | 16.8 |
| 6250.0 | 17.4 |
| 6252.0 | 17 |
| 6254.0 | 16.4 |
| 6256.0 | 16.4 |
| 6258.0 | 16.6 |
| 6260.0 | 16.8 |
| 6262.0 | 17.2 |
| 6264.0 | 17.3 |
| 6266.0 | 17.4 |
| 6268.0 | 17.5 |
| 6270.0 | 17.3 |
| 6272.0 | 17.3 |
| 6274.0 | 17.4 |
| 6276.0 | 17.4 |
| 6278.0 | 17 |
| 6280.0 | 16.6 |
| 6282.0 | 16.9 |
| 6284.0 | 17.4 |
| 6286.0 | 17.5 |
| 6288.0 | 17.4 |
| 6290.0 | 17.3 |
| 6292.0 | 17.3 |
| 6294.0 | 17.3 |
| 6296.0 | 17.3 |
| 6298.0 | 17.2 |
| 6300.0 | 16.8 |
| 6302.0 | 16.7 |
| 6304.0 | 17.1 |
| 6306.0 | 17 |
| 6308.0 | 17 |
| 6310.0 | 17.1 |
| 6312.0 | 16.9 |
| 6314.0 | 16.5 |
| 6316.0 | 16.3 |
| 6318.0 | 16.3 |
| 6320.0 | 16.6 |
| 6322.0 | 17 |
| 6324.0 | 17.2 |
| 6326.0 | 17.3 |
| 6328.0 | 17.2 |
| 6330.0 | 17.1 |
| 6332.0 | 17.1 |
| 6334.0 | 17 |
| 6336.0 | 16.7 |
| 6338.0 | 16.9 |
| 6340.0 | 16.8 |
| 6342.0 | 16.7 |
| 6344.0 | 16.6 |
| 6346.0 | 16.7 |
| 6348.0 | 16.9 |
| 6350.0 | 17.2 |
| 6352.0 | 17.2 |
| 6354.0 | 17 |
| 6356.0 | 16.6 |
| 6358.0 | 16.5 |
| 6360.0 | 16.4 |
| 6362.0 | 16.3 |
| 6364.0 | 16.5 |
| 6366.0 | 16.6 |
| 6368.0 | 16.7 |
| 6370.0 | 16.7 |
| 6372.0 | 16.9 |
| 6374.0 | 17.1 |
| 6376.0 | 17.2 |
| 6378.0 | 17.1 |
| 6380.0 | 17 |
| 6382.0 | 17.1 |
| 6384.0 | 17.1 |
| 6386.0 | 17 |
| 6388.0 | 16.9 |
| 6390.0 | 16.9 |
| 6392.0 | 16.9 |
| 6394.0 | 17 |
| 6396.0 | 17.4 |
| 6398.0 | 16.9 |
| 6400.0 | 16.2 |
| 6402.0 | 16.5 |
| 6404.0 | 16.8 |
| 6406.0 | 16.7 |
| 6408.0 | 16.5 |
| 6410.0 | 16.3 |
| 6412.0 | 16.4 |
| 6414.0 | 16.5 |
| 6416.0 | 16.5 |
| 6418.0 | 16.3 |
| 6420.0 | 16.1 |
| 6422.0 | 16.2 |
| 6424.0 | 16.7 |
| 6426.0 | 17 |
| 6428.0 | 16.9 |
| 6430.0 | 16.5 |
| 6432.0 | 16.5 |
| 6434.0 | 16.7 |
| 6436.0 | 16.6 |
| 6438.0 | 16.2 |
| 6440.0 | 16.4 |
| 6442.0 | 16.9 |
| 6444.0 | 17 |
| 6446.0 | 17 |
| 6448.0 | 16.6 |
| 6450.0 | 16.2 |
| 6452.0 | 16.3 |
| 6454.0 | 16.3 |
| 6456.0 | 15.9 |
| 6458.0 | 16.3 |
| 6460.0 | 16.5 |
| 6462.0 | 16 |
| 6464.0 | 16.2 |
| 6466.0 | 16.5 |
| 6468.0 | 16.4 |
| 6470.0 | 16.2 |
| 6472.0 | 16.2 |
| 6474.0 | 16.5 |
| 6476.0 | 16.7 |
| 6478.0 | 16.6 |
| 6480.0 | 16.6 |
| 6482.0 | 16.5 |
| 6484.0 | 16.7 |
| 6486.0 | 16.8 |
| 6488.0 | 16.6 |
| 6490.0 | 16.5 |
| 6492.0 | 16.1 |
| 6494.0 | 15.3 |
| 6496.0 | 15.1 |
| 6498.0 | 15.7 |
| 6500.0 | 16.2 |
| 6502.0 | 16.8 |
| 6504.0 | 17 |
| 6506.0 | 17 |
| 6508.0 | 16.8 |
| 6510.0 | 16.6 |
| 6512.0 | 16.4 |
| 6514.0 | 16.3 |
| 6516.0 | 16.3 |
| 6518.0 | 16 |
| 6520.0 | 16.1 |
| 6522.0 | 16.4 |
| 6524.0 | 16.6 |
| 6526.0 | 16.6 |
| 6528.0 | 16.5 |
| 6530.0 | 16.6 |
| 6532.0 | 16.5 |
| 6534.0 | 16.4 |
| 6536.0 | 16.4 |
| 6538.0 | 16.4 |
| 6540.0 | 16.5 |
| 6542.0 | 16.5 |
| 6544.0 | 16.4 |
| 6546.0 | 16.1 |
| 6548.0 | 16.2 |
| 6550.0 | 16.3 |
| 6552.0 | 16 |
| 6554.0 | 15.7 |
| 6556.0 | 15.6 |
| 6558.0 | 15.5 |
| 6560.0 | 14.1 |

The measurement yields 2.53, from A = 2.53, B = 2.68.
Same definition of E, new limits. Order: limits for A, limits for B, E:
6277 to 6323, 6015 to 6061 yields 2.54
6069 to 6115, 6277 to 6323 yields 2.60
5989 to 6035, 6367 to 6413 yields 2.55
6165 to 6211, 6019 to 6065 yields 2.53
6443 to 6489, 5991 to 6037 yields 2.55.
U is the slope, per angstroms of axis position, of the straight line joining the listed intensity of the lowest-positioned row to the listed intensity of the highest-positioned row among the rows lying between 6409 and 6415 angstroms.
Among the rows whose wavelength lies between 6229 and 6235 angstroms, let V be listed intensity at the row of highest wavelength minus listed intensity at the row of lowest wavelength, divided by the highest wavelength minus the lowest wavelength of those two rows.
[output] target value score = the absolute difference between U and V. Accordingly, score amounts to 0.05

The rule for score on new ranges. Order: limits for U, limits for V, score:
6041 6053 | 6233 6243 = 0.11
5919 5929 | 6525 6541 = 0.02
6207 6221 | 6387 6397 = 0.11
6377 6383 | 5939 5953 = 0.03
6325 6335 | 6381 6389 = 0.00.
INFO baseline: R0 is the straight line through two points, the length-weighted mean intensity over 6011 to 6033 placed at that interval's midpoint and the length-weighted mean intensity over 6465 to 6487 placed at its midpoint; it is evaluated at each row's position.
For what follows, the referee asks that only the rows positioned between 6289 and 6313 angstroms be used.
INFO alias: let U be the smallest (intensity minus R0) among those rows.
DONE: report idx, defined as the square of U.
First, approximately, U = -0.4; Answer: 0.2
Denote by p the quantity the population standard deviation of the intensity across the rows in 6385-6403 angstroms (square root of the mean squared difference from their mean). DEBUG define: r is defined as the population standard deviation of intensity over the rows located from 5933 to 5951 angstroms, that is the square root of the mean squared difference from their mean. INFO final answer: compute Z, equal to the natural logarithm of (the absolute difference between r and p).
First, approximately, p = 0.32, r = 0.24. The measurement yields -2.6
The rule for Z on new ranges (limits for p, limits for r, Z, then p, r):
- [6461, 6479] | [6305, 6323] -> -2.5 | 0.22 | 0.30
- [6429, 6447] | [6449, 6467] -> -2.6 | 0.26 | 0.19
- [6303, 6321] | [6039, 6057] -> -1.9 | 0.31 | 0.17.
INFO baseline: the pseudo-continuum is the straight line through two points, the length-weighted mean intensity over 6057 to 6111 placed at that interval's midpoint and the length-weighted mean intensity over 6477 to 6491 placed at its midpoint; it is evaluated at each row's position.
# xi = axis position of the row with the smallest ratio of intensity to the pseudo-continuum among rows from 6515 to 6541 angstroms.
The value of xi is 6518.0 angstroms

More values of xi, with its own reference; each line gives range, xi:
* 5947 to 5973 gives 5948.0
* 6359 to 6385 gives 6362.0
